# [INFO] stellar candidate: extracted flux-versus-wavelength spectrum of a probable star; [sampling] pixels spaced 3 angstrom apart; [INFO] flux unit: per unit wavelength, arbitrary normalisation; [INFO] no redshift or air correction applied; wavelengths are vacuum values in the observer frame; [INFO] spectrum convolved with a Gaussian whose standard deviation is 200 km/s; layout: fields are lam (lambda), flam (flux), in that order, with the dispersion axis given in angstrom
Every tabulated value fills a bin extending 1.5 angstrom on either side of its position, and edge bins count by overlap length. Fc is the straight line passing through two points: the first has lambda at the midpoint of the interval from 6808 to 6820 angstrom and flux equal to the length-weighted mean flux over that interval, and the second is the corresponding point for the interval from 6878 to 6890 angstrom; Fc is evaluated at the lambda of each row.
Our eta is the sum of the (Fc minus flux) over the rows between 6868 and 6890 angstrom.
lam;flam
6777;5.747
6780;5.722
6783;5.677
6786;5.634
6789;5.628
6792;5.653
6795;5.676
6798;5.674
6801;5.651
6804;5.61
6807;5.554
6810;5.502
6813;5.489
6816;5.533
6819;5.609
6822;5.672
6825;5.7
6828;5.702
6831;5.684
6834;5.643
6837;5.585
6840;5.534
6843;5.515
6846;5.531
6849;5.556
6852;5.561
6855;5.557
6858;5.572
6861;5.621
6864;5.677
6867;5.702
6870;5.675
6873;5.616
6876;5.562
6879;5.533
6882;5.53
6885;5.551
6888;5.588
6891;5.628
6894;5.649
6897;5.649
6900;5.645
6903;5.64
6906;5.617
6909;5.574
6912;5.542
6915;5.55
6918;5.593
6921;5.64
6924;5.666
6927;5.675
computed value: -0.19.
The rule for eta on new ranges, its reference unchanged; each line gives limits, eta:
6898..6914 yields -0.21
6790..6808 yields -0.66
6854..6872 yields -0.52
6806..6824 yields -0.17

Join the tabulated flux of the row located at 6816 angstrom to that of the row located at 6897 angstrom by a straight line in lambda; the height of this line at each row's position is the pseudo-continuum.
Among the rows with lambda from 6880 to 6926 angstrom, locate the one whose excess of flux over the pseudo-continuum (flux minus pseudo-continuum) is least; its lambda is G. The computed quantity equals 6912 angstrom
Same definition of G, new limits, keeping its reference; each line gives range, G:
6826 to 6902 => 6882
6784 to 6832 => 6813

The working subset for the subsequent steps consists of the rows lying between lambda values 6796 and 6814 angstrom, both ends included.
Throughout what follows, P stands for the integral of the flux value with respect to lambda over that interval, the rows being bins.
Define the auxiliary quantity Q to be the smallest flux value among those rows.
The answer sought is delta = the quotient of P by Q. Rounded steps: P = 101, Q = 5.489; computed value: 18.3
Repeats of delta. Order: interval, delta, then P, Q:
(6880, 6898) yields 18.2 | 101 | 5.53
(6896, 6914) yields 18.2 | 101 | 5.542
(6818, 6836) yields 18.2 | 102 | 5.609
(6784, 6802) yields 18.1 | 102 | 5.628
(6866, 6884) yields 18.2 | 101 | 5.53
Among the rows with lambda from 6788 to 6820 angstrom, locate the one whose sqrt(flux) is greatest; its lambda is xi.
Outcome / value 6795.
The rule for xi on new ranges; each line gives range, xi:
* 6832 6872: 6867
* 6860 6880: 6867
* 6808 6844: 6828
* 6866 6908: 6867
